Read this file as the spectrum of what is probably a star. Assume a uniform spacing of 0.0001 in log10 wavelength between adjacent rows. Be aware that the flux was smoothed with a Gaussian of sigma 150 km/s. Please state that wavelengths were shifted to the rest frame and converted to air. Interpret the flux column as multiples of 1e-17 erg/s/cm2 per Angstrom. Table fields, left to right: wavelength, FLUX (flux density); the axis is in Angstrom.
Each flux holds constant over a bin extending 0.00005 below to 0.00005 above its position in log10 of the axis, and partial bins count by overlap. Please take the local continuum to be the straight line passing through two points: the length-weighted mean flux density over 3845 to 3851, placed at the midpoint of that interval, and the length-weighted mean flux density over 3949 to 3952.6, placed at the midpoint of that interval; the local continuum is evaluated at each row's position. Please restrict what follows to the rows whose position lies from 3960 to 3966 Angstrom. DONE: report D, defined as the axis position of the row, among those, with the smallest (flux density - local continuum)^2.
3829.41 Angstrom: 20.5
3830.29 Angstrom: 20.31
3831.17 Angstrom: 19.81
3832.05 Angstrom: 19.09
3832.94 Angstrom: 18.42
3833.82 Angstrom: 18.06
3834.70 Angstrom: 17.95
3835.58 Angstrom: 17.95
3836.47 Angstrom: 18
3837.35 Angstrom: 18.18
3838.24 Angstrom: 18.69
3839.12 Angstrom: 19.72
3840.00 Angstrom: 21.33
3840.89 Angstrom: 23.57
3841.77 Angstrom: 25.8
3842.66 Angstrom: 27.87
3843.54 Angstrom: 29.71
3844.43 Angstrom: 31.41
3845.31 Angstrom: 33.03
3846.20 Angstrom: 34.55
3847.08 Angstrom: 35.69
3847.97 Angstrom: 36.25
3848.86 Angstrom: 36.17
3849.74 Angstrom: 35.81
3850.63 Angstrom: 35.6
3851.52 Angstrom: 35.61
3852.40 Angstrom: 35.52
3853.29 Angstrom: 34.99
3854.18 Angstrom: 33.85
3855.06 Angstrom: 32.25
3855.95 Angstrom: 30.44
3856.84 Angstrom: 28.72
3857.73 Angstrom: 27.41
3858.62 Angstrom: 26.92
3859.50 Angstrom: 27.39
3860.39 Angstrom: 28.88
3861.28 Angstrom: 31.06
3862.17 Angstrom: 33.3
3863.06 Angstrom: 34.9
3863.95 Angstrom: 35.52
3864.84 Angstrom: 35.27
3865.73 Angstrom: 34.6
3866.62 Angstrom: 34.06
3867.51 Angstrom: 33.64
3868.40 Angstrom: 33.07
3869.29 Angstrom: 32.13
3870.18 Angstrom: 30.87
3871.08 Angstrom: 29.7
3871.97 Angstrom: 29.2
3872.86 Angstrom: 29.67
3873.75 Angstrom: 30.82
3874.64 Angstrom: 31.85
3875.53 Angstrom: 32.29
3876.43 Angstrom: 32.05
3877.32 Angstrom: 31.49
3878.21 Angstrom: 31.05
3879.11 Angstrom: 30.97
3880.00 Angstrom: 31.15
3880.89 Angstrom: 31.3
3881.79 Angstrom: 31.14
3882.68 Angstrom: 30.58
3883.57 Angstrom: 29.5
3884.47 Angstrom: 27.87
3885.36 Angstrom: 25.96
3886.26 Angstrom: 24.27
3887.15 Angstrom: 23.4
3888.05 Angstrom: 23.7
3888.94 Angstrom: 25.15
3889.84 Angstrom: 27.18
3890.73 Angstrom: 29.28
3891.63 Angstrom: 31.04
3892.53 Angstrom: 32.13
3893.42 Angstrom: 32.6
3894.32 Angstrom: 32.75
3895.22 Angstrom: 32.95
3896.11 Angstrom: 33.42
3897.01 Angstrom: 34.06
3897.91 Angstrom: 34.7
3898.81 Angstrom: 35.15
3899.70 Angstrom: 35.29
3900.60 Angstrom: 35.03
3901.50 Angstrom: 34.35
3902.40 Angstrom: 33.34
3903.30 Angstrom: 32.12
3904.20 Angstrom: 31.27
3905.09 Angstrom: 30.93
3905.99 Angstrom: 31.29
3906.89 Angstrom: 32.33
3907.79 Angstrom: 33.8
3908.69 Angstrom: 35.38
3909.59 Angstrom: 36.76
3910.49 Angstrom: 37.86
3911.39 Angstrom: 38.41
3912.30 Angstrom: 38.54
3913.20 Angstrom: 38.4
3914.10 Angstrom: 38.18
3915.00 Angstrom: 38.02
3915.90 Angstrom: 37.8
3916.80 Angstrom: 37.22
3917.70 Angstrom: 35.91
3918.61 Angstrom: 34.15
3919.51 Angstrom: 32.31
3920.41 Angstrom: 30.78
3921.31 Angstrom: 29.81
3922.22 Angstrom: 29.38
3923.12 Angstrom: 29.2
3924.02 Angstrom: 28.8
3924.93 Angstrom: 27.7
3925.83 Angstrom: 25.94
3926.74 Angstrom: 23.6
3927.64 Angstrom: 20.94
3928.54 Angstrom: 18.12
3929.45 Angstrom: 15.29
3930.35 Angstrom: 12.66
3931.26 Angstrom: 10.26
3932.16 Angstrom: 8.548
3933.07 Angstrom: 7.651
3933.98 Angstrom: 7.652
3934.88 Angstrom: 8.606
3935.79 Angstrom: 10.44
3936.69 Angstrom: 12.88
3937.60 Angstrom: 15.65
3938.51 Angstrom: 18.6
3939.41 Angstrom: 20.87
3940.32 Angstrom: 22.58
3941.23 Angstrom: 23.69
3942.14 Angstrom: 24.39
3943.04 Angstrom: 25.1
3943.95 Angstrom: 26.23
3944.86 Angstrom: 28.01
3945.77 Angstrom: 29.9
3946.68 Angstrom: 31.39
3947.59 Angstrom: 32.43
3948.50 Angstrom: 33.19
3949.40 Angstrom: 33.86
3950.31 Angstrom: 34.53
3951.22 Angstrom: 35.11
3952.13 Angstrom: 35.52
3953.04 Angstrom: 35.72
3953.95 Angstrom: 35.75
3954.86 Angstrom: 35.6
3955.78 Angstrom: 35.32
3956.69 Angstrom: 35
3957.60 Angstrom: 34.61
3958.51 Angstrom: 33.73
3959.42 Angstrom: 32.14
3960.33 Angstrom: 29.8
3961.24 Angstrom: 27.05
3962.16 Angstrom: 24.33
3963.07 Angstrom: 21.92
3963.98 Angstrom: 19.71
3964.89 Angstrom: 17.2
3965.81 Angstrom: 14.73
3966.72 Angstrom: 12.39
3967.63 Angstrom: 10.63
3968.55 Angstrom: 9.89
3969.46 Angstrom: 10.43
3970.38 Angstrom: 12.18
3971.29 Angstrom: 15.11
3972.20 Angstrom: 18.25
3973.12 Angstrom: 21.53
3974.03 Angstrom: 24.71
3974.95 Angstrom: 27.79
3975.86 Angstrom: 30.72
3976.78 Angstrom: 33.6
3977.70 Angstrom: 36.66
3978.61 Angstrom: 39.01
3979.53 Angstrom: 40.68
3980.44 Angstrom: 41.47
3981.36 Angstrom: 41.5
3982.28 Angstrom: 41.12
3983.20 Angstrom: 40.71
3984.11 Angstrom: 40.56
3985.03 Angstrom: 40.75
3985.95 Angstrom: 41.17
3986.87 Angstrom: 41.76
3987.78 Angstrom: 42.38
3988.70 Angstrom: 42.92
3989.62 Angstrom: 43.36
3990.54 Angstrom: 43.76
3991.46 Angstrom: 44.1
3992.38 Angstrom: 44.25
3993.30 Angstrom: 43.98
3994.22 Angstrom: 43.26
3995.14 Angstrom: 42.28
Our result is 3960.33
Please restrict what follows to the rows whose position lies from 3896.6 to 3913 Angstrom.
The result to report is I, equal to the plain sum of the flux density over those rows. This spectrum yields 621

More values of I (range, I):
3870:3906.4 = 1263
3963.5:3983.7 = 560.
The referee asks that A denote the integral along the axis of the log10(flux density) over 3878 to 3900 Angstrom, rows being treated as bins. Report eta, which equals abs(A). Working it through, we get 32.5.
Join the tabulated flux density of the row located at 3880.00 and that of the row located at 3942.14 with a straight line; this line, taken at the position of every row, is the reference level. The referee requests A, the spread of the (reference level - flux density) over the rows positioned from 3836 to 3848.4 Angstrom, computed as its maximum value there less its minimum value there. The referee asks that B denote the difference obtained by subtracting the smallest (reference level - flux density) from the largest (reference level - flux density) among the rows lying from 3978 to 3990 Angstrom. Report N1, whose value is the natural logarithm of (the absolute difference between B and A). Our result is 2.6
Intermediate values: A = 20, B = 6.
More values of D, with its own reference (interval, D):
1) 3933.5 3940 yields 3939.41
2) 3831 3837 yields 3831.17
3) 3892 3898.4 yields 3897.91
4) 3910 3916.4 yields 3915.90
